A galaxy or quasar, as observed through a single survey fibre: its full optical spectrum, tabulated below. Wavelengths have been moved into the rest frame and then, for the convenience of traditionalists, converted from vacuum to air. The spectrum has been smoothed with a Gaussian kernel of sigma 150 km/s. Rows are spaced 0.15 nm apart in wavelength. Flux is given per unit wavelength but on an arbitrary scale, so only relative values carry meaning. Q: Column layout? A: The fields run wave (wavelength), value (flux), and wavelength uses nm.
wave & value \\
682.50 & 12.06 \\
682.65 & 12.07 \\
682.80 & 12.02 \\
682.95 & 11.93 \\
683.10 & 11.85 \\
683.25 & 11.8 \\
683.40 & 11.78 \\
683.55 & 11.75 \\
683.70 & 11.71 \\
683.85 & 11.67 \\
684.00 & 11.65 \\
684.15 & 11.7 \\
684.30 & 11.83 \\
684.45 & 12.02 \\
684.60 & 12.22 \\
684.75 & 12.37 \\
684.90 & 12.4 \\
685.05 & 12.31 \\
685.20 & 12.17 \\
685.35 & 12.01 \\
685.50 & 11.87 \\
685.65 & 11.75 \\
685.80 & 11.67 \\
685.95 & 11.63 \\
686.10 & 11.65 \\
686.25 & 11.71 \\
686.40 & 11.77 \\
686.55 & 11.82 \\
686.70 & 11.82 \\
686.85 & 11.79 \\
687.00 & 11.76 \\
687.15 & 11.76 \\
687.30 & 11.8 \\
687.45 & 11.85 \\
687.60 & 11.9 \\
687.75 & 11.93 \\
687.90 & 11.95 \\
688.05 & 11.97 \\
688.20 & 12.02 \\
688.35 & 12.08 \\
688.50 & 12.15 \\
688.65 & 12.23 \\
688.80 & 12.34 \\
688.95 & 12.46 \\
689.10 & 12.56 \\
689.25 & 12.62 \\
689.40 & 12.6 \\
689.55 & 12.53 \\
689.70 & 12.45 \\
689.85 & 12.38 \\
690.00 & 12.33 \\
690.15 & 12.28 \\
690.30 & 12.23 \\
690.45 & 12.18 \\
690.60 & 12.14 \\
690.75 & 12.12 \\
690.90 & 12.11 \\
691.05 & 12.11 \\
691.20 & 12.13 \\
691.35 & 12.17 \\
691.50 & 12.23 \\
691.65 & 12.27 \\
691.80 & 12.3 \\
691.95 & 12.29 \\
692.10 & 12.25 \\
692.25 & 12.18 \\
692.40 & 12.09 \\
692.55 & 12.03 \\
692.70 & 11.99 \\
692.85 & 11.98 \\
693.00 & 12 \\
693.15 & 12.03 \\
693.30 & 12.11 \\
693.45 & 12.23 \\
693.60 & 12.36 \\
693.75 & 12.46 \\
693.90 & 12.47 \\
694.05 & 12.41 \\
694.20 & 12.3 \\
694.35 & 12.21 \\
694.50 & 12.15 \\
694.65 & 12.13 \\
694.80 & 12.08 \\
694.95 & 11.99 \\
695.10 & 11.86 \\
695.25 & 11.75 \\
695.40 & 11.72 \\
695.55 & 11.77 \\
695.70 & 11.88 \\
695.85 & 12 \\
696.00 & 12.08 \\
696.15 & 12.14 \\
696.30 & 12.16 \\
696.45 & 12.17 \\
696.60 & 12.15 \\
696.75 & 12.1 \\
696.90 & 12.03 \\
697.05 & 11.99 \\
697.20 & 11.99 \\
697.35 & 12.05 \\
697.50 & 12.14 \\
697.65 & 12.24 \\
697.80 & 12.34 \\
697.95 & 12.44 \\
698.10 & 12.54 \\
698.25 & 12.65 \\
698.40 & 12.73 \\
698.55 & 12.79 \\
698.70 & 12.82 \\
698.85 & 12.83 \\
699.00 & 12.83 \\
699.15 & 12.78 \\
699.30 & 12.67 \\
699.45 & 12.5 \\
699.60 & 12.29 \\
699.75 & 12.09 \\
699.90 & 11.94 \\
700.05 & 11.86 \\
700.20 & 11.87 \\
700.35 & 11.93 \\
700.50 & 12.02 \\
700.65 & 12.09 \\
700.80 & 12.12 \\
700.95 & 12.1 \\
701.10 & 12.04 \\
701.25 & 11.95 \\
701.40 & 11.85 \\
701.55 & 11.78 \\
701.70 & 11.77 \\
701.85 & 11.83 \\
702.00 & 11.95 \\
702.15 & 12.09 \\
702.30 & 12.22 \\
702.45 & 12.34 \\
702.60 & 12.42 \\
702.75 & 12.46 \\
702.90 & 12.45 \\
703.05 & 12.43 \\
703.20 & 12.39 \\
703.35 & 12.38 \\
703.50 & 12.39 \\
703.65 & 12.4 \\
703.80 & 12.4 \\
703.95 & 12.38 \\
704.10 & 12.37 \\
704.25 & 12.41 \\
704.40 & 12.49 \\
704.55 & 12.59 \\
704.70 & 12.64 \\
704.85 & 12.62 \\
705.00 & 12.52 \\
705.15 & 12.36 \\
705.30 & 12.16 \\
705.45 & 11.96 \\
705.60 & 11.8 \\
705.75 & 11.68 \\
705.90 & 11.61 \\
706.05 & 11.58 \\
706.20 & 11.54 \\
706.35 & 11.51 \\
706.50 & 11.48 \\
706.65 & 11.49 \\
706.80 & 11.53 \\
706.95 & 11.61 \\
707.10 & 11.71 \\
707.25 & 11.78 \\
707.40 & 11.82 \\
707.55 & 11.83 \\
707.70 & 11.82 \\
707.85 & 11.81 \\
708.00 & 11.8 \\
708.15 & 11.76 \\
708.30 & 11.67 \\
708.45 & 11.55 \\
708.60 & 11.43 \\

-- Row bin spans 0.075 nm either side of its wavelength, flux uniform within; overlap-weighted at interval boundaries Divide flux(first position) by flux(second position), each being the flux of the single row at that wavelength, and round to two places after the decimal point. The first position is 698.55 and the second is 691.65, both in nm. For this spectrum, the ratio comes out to 1.04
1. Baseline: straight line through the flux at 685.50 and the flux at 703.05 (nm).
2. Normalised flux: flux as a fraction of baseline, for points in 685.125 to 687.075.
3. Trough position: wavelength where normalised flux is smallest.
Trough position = 685.95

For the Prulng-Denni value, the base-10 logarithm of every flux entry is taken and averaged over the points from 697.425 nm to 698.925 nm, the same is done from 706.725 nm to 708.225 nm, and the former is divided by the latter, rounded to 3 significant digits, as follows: 1.03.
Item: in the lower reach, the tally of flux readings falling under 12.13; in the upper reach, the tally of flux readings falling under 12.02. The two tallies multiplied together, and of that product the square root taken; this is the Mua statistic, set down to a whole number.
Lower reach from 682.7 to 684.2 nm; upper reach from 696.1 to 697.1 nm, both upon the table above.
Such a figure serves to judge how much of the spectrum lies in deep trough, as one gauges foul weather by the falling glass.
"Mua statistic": 3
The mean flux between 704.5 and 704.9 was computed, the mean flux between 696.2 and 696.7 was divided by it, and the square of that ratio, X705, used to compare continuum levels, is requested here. 0.93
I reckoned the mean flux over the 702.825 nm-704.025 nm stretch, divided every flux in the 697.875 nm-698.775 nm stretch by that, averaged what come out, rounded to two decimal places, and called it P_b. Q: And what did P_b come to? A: 1.02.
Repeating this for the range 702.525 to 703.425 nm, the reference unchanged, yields 1.00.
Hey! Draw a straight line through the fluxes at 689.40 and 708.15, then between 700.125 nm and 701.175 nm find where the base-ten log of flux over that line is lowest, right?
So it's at 700.20 nm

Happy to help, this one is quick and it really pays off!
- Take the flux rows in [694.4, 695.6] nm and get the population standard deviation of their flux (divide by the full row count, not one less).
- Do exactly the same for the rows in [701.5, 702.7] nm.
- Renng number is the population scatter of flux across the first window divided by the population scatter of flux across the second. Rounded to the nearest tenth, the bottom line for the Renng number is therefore 0.7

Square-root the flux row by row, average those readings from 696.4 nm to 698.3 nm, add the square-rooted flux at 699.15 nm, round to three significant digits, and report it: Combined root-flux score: 7.07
